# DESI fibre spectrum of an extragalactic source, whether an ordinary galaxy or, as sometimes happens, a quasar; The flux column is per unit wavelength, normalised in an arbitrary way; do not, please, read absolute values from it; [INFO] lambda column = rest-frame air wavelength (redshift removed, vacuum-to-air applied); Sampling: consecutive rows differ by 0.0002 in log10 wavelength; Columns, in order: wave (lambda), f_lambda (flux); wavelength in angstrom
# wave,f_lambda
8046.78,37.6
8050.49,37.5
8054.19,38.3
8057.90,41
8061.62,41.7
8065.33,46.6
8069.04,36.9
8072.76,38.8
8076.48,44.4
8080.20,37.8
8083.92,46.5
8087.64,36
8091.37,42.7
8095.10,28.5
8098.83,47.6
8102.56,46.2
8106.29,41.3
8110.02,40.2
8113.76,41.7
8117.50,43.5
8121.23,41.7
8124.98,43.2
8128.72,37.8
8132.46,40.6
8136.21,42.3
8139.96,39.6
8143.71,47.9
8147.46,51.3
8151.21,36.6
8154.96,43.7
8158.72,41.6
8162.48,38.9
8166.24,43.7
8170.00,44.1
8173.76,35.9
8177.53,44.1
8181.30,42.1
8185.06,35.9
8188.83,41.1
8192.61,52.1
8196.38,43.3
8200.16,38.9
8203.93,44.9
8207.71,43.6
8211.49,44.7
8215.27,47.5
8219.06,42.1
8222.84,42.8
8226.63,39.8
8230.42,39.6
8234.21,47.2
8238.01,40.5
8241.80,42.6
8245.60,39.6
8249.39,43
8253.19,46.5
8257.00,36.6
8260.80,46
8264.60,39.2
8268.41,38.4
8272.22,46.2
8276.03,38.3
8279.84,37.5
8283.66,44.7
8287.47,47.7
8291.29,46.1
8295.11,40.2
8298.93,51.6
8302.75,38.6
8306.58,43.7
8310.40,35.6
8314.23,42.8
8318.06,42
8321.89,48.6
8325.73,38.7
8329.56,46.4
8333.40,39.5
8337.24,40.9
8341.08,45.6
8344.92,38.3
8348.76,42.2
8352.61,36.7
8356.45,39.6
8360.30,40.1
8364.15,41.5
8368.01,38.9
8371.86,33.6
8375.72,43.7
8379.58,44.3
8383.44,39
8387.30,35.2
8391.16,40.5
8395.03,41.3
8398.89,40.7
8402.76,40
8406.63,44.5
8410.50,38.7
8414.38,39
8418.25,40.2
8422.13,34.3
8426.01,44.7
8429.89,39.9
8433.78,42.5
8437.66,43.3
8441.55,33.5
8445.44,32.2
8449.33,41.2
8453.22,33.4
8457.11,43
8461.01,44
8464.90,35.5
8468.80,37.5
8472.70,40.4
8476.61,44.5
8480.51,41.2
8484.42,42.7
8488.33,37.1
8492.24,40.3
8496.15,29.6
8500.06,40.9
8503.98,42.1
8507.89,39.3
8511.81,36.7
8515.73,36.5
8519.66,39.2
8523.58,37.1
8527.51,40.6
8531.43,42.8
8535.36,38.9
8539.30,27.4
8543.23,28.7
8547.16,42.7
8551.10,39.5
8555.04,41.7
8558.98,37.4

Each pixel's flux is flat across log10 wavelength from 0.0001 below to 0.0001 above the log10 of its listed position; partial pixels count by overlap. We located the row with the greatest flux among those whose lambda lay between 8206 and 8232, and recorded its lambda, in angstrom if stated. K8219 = 8215.27 angstrom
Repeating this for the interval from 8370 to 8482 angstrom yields 8426.01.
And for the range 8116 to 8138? 8117.50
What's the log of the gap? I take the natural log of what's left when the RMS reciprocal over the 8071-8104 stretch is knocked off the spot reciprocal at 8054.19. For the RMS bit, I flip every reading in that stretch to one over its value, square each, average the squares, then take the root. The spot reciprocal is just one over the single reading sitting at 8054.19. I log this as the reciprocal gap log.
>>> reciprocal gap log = -7.2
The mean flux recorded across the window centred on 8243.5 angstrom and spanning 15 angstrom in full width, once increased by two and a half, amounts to 43.9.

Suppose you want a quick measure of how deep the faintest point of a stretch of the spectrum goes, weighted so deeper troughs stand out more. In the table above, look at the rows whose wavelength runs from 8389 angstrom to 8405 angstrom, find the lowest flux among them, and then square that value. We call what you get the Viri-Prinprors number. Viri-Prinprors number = 1600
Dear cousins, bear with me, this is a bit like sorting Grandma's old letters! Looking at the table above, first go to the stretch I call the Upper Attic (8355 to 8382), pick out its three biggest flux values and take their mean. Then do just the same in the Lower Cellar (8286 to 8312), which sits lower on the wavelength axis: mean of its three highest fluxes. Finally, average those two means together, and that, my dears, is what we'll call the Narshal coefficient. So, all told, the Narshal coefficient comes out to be 45.8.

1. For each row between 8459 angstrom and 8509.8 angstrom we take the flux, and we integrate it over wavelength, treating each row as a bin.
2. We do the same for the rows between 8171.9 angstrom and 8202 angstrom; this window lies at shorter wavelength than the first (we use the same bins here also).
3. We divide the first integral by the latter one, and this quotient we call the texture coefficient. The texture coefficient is 1.6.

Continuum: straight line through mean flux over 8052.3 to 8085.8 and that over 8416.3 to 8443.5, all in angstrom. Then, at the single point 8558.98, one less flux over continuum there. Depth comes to 0.046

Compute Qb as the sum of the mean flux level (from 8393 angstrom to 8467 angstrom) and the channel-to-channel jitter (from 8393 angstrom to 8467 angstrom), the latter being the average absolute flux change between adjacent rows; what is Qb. 44.3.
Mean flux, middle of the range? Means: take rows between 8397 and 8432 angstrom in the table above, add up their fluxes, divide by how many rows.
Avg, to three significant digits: 40.2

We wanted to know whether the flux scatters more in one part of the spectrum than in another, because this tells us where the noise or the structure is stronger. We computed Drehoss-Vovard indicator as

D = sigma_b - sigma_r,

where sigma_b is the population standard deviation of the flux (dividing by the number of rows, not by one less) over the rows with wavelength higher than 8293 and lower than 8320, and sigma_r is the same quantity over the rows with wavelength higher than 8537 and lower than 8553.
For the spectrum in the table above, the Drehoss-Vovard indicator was -2.0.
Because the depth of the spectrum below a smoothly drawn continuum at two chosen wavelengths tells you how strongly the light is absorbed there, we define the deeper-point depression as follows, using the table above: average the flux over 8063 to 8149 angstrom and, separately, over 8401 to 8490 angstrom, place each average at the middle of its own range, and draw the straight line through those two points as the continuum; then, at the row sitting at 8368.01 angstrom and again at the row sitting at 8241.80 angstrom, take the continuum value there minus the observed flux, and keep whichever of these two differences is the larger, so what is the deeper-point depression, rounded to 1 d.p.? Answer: 1.3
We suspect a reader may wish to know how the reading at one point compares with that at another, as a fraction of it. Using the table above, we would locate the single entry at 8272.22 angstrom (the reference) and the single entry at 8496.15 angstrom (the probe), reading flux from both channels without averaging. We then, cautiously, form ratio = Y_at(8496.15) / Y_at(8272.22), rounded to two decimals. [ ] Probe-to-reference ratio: 0.64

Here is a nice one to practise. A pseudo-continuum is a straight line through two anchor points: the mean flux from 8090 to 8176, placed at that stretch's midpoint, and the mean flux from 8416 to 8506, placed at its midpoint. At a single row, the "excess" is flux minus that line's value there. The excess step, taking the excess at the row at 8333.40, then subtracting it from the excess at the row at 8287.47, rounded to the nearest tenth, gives 7.9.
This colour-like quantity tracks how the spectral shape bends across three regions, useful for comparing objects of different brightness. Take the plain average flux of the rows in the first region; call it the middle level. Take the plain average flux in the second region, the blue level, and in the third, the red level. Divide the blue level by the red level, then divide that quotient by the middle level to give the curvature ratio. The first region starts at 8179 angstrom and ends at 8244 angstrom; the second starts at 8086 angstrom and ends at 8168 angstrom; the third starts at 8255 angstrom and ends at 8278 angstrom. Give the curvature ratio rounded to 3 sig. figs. 0.0238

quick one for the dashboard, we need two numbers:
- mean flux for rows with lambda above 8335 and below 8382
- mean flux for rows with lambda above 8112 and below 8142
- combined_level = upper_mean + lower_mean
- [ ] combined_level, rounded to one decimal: 81.8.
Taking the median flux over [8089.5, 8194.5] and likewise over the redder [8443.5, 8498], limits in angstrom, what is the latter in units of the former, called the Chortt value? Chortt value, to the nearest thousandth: 0.963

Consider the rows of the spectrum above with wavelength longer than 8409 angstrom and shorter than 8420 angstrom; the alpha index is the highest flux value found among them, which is 40.2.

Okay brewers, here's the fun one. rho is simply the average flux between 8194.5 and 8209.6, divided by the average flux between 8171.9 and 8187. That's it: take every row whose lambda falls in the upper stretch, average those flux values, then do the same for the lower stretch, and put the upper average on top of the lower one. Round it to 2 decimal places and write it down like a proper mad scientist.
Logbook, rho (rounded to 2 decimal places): 1.08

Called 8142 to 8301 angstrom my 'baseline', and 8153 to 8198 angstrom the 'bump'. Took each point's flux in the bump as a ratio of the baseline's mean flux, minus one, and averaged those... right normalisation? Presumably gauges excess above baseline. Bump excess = -0.014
